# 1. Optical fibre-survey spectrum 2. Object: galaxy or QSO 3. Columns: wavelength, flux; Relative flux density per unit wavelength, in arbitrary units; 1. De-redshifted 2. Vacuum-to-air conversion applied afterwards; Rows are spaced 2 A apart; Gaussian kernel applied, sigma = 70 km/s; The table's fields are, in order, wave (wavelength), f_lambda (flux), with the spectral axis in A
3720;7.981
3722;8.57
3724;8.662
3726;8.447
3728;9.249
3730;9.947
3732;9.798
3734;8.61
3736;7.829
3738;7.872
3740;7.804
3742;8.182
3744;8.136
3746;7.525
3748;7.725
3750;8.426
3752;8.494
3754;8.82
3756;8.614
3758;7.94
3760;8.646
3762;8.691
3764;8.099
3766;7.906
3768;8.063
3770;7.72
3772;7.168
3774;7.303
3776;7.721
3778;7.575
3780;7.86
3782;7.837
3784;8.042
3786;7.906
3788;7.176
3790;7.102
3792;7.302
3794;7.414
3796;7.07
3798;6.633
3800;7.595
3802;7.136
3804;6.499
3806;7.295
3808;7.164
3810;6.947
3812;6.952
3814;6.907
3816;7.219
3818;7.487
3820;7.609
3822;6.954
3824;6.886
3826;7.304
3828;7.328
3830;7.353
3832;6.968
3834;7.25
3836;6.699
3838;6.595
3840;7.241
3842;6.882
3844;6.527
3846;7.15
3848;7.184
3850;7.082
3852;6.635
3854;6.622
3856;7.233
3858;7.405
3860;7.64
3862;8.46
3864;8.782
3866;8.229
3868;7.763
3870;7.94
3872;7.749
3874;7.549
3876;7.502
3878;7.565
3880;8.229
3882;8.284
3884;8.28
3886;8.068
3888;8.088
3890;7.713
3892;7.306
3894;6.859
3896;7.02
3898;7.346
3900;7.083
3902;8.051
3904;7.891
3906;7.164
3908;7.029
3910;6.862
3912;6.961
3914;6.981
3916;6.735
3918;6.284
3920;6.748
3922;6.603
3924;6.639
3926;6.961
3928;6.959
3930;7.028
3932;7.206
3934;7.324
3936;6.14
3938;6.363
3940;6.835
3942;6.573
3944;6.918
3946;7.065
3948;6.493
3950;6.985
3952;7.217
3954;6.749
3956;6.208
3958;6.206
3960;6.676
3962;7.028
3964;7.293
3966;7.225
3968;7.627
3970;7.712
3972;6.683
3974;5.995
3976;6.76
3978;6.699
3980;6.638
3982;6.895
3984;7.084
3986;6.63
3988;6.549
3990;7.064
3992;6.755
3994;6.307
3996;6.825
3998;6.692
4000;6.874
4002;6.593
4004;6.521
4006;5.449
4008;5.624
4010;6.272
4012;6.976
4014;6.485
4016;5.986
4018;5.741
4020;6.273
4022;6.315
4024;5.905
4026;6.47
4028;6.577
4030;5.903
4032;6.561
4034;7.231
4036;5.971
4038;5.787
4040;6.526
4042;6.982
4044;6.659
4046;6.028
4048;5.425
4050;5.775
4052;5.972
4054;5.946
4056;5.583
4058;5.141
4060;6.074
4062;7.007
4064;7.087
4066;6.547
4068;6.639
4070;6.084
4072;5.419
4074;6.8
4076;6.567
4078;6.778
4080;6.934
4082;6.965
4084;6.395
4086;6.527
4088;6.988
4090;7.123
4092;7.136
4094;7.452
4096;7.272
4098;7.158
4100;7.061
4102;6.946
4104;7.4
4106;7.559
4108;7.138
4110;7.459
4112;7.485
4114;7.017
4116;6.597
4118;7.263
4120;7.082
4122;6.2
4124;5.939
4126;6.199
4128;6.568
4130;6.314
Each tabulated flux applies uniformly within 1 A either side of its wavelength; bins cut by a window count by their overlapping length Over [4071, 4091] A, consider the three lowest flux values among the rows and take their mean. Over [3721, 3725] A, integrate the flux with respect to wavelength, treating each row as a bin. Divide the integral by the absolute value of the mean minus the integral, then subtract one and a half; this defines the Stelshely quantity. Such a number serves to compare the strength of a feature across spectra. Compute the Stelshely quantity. -0.28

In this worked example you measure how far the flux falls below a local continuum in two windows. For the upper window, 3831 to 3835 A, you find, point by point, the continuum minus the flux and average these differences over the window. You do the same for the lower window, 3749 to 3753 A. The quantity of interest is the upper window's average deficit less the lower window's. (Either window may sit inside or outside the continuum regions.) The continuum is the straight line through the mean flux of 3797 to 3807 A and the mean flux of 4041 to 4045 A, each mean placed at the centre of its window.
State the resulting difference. 1.3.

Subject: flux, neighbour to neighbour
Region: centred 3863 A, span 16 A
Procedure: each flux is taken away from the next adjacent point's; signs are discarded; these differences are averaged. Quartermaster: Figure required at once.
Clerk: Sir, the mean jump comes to 0.392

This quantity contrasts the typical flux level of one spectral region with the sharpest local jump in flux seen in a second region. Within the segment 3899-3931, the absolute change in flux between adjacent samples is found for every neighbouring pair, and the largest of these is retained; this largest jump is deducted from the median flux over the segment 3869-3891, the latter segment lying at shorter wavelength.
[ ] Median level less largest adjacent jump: 6.97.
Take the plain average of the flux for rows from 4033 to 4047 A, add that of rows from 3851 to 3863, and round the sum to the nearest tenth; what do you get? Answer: 13.8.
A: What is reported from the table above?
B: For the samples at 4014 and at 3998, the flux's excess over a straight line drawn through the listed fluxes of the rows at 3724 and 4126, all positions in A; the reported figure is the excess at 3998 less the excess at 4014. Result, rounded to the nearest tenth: 0.1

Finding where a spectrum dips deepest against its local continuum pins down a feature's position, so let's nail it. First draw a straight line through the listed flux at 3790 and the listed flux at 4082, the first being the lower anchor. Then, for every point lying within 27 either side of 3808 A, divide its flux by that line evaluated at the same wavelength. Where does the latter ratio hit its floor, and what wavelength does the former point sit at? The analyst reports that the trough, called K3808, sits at 3804 A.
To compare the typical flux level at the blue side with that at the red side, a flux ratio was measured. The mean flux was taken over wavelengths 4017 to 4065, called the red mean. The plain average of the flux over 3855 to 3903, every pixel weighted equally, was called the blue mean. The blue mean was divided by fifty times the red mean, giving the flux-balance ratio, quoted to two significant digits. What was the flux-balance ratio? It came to 0.025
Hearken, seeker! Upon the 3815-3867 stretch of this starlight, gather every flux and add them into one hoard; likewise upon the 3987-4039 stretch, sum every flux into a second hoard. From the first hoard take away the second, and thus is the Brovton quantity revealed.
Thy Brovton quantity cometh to 23.0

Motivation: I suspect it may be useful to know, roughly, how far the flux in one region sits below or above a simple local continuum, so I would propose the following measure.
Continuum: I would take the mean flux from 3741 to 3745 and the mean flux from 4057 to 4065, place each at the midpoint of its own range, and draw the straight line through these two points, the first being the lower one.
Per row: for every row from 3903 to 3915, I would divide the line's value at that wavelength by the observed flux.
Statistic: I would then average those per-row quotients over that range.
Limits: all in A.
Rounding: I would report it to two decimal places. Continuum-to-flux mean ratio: 1.01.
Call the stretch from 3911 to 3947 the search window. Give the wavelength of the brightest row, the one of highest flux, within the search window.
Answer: 3934 A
